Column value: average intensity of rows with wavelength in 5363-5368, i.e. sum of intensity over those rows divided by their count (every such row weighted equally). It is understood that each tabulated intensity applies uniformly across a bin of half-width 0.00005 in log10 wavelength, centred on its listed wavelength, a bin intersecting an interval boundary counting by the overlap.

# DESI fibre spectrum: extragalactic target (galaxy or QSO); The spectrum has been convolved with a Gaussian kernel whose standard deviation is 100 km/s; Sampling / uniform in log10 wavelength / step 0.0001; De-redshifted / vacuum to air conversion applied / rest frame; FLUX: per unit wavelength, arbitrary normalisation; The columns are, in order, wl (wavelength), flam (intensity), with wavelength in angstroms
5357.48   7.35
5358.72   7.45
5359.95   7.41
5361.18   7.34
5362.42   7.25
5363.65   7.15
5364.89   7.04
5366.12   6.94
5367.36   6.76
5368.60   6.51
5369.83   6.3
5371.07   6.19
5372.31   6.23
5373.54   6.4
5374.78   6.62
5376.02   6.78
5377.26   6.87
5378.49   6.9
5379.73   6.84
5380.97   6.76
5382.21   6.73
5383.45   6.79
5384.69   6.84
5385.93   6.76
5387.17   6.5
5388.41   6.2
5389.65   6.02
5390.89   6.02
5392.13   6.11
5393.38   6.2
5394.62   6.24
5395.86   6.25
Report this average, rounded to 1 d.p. 7.0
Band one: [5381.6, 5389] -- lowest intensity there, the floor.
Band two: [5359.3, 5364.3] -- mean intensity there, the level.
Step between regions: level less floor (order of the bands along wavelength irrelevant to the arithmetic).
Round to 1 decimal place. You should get 1.1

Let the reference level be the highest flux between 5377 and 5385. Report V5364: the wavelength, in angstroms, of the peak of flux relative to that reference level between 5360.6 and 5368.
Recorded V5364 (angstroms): 5361.18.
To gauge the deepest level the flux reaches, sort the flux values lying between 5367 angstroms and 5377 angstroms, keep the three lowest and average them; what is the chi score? 6.24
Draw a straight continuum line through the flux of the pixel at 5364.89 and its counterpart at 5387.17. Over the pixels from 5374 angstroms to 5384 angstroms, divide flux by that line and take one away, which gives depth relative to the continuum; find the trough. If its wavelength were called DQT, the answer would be 5374.78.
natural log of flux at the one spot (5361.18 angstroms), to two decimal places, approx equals 1.99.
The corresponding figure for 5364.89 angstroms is 1.95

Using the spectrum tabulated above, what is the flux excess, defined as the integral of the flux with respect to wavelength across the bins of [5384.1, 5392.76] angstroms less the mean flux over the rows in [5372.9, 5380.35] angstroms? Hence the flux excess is 48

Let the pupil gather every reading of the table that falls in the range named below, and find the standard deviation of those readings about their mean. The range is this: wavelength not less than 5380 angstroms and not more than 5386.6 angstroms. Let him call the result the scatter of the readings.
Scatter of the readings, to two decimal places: 0.04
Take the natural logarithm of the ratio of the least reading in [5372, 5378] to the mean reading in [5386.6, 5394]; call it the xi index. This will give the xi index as 0.01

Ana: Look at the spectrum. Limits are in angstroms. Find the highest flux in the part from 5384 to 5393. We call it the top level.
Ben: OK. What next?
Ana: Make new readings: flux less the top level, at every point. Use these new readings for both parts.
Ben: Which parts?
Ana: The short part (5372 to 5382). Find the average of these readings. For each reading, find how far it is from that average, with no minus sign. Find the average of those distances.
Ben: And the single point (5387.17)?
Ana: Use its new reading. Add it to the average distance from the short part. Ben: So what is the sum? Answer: -0.1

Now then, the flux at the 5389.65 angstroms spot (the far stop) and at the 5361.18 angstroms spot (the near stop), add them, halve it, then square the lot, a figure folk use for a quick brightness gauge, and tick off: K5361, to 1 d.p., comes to 44.6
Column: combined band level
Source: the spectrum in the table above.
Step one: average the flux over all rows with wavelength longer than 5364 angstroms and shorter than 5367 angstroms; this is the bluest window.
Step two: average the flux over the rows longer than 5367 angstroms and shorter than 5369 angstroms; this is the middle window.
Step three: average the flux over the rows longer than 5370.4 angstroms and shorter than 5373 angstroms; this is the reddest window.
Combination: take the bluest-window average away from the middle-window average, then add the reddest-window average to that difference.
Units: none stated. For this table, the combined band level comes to 5.86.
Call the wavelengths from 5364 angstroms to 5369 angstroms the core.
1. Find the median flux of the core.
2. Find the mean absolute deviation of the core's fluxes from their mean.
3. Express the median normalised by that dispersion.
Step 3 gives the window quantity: 39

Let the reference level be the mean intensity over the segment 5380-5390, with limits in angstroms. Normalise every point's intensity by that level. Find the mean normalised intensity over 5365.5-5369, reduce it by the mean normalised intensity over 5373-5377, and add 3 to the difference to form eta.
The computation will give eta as 3.02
